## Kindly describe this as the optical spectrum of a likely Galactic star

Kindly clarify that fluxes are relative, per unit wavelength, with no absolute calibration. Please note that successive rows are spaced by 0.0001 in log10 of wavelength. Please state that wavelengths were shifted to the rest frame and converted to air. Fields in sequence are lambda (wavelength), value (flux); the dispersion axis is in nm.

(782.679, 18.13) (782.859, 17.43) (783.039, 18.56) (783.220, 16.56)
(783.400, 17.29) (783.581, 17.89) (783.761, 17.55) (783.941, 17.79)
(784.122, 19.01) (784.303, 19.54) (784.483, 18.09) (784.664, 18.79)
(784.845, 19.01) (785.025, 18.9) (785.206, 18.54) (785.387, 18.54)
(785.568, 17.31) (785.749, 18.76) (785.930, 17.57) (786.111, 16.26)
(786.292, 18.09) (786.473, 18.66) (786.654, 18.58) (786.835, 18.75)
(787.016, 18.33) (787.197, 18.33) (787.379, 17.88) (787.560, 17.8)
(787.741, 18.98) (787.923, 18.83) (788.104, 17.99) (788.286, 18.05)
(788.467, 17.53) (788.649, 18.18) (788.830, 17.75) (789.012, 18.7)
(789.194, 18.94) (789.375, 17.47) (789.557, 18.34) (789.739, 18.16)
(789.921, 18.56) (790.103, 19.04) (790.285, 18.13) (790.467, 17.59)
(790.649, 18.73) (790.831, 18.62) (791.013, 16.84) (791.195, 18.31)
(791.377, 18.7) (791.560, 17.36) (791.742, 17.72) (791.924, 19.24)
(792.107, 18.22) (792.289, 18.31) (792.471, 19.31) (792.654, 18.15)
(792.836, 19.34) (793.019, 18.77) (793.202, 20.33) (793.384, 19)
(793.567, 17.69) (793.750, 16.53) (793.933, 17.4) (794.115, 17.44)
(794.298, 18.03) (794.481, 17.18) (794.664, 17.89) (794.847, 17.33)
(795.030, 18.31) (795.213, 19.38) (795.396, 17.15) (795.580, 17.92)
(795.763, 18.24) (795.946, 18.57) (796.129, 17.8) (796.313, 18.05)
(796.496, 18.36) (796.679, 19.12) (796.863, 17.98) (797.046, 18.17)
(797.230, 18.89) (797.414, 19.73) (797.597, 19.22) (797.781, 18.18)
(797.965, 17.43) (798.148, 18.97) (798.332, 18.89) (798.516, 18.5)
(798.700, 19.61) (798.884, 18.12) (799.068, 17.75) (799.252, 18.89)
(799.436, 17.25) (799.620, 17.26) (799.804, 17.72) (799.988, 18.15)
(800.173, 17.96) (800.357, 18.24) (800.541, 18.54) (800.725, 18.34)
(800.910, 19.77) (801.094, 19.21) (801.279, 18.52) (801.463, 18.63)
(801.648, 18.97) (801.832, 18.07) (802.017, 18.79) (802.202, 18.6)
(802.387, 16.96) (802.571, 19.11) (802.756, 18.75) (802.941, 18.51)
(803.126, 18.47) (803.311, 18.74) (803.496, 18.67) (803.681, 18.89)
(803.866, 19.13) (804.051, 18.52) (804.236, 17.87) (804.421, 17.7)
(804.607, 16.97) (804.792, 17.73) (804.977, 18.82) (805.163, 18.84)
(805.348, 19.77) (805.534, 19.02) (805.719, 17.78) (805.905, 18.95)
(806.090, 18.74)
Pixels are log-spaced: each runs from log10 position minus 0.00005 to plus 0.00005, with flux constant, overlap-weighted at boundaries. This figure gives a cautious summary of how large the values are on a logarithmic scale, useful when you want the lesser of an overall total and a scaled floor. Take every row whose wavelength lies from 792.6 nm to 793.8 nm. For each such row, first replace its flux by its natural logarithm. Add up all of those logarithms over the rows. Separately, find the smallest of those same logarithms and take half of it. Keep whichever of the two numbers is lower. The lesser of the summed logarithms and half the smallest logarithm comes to 1.40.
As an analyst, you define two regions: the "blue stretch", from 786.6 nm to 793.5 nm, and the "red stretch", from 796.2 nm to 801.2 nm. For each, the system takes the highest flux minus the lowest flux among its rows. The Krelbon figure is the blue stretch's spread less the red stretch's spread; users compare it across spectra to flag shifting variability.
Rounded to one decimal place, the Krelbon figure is 1.0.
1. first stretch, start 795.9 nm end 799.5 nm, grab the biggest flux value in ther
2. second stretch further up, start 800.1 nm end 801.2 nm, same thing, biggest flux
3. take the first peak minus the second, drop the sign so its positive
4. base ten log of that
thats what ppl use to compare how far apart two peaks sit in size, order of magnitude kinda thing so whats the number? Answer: -1.40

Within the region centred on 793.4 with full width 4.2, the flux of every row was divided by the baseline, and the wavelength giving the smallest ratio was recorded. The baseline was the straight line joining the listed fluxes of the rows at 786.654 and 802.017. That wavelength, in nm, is 793.750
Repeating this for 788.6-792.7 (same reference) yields 791.013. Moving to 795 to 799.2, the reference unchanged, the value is 795.396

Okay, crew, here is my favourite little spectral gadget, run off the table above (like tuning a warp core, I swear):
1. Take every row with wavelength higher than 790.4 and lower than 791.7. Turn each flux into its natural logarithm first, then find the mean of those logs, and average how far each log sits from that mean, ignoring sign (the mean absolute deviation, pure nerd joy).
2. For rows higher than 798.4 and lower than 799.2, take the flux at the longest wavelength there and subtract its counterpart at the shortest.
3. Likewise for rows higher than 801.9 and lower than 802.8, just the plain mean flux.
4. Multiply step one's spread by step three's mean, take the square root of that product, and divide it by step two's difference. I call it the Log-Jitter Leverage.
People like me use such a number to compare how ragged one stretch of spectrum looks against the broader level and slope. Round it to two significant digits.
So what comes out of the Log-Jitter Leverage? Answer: -1.1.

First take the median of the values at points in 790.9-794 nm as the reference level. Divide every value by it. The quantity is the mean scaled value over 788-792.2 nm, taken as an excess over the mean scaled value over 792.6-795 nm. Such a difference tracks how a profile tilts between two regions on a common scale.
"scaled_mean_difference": 0.005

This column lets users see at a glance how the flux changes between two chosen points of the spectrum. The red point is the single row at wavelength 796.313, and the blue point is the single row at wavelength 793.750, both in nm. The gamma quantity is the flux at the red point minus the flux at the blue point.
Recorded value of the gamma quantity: 1.5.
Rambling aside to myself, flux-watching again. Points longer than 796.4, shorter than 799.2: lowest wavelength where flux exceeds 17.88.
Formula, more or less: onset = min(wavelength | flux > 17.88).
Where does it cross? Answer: 796.496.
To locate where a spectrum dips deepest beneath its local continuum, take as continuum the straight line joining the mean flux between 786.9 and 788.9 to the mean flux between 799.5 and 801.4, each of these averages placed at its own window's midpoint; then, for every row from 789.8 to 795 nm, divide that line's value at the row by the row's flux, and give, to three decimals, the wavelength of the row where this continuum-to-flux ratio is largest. 793.750 nm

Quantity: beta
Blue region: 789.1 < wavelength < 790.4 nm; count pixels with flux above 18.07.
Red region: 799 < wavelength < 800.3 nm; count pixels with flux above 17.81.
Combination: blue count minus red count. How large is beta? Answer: 3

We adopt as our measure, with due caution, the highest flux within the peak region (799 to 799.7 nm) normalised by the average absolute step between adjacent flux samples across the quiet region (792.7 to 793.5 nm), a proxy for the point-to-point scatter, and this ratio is 16.4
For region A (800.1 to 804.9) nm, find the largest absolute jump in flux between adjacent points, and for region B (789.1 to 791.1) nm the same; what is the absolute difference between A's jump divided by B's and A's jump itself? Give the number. 0.94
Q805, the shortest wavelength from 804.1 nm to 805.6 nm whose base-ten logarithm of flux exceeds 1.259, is 804.977 nm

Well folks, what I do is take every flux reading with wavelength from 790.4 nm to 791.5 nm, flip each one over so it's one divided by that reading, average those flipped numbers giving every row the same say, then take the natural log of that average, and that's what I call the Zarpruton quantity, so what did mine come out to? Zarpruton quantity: -2.90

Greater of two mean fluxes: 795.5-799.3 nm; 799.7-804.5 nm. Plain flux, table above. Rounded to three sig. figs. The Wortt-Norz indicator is 18.5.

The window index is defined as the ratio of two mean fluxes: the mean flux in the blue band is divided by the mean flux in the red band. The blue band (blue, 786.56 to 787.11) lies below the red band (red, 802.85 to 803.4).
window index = 1.00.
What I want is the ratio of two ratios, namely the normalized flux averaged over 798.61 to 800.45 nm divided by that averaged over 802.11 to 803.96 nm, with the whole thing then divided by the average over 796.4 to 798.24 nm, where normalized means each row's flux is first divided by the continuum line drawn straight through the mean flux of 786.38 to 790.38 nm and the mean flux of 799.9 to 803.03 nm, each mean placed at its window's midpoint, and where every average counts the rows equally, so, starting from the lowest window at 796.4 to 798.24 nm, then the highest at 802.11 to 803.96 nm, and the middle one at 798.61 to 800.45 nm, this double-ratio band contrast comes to 0.97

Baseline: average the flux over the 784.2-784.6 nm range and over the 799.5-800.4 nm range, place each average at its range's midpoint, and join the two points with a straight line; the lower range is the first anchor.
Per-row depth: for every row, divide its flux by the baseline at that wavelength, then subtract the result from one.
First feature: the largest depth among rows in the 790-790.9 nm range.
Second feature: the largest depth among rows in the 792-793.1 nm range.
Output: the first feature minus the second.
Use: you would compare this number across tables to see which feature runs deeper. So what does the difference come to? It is 0.038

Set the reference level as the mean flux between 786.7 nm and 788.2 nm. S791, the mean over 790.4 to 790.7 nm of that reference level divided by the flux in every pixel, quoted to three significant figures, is 1.01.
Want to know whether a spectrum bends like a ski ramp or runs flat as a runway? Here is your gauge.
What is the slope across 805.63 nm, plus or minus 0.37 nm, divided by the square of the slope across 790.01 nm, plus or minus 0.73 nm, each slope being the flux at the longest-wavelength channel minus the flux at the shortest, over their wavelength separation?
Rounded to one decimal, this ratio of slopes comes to -1.5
